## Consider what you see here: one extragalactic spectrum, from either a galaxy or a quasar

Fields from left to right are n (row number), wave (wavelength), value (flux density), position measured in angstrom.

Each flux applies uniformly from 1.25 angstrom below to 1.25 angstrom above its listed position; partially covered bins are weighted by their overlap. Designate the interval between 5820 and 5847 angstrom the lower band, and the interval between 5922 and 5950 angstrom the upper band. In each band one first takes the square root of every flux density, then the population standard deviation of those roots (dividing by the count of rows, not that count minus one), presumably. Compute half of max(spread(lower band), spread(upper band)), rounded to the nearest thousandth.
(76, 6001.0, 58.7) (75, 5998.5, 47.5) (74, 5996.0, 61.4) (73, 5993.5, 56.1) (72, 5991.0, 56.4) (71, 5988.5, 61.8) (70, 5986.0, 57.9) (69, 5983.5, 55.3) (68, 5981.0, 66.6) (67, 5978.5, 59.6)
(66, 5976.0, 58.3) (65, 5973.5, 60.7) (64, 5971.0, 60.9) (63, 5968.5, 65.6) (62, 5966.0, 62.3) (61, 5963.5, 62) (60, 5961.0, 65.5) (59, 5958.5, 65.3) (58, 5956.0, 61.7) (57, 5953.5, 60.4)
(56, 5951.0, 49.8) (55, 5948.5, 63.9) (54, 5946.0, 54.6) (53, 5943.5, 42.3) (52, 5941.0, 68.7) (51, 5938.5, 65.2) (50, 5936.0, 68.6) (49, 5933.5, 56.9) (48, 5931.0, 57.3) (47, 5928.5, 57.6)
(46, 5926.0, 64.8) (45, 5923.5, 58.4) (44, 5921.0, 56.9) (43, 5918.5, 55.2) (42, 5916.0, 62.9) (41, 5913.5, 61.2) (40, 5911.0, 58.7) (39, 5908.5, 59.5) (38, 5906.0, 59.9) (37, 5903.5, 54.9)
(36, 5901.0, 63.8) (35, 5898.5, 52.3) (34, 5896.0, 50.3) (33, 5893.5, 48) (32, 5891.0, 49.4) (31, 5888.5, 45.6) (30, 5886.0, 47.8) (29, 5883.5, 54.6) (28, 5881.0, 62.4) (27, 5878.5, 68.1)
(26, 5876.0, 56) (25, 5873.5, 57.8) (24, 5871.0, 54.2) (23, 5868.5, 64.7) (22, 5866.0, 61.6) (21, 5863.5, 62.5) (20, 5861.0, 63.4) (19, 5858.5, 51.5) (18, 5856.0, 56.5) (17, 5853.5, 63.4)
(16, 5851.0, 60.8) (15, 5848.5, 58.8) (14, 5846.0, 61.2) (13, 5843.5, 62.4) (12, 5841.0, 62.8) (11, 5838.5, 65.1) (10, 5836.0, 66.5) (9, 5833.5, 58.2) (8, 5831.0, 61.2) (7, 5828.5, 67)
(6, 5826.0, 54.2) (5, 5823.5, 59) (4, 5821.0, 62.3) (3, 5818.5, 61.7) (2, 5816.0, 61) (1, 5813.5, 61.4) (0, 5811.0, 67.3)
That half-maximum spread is 0.244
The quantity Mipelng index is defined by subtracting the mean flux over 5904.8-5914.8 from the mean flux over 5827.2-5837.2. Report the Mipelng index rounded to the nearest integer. 3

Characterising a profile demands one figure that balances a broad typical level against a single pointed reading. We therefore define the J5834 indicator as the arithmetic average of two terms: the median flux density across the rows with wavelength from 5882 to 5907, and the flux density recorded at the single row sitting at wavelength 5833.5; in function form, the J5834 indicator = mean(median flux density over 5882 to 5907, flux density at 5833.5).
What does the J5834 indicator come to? 55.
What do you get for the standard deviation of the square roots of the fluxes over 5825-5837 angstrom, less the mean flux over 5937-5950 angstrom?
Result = -58.6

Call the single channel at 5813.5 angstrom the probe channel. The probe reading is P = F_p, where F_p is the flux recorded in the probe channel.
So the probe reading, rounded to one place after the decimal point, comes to 61.4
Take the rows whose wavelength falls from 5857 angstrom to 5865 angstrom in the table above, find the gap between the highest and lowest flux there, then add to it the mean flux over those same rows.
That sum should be 71.0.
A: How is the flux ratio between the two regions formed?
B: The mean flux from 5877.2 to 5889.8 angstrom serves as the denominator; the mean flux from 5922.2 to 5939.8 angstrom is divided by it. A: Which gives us 1.10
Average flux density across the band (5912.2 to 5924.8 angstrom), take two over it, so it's 0.0339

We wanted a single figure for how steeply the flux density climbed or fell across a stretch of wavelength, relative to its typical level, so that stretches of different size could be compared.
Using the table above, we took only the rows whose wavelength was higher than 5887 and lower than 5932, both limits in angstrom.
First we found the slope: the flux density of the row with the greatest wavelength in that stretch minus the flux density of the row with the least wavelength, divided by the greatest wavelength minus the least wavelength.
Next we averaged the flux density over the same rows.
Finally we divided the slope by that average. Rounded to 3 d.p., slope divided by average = 0.005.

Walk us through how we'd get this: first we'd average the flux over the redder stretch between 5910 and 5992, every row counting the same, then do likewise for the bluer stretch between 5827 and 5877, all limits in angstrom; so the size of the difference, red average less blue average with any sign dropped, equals 0.7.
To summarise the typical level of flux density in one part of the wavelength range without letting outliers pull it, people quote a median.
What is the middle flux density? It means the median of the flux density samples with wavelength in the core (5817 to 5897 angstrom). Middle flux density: 61.0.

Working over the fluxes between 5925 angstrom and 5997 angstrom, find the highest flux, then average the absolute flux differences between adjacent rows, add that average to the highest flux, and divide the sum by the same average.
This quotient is 13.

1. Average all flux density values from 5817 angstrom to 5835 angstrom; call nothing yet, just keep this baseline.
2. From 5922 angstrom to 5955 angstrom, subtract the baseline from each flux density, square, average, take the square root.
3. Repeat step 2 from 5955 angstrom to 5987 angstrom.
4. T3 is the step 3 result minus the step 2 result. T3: -3.9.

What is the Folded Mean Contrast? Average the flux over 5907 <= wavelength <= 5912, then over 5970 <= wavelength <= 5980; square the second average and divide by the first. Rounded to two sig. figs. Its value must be 61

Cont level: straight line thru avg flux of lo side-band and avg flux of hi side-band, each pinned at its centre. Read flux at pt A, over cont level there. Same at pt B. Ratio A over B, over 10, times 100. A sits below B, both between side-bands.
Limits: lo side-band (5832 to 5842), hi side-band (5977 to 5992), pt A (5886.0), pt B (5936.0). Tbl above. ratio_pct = 6.8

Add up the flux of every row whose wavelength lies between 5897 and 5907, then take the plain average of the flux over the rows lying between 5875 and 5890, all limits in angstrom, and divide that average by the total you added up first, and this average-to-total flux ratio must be 0.241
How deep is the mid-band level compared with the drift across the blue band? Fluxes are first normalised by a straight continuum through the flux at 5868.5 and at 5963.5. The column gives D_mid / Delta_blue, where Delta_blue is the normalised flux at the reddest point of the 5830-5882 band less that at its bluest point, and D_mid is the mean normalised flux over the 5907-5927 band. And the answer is 24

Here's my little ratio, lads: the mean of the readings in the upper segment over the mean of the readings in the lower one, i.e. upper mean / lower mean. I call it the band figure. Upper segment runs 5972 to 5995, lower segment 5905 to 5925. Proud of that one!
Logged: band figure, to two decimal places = 1.00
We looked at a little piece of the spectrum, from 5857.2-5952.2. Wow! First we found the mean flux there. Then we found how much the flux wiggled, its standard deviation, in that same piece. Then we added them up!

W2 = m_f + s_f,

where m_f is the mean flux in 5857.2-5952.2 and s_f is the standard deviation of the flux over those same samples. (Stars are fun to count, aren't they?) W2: 64.2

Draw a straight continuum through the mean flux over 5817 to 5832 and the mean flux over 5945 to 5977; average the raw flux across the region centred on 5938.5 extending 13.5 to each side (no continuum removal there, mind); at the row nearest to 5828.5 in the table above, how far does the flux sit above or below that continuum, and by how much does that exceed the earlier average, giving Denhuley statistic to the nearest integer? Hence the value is -53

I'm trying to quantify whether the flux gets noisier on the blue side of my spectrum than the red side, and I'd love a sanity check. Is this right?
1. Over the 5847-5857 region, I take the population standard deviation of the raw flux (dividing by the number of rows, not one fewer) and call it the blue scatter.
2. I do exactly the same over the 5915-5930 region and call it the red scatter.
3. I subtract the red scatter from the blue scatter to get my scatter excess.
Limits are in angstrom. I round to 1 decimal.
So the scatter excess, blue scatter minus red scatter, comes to -0.9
